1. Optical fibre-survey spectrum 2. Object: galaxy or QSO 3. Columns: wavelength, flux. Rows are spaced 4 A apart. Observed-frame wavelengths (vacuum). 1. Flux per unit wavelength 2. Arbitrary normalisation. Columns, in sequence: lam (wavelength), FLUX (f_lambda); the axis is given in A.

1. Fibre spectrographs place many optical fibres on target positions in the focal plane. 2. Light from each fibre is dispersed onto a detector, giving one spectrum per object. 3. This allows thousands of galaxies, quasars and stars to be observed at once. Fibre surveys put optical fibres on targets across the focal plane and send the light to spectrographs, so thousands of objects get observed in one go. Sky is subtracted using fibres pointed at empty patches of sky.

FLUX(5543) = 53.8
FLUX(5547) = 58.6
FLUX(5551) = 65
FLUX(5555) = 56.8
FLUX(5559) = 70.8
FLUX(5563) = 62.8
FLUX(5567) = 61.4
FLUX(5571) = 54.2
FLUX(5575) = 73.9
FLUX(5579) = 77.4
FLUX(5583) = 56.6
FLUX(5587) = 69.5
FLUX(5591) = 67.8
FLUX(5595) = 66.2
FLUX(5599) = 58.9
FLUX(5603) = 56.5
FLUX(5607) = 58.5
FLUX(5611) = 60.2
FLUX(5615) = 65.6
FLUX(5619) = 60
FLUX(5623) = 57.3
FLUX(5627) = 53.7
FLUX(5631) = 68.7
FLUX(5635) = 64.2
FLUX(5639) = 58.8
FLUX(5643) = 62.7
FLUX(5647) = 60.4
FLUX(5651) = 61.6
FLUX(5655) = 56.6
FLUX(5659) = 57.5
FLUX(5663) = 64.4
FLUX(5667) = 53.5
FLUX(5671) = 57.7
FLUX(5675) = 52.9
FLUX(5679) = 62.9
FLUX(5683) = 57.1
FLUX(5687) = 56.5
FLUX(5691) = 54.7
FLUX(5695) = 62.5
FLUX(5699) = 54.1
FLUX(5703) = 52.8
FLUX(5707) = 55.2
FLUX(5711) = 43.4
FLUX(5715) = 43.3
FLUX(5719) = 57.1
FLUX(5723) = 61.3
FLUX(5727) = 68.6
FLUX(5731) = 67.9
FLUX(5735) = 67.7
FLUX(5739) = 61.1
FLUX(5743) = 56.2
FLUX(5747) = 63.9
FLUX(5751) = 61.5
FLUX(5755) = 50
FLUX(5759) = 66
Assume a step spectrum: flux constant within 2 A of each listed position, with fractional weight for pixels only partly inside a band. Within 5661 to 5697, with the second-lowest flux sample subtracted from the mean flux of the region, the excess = 4.5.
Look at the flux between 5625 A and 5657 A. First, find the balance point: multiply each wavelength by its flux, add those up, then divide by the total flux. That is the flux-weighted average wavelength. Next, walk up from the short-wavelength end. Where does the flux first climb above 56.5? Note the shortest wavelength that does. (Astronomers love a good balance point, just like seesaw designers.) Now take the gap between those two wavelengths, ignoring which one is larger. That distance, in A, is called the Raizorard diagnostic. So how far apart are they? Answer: 9.9 A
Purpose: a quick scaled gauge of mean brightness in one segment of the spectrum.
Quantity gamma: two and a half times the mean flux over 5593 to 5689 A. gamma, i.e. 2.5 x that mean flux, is 149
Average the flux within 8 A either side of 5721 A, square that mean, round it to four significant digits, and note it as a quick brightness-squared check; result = 3315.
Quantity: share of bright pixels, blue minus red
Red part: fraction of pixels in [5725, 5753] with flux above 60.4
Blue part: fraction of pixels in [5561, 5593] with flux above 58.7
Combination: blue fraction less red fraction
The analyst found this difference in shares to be -0.1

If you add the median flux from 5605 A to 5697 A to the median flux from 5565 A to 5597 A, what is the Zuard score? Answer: 126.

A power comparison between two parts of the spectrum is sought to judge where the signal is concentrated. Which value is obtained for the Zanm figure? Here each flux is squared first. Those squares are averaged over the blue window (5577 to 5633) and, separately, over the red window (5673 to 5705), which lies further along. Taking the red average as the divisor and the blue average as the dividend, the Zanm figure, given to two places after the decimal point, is 1.23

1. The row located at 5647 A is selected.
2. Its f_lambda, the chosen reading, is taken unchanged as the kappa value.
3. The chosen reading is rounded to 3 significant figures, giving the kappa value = 60.4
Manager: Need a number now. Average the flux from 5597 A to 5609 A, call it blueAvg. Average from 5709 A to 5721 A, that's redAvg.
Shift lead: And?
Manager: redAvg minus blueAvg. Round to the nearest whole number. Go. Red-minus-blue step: -10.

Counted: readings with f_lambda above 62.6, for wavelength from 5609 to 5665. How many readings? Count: 5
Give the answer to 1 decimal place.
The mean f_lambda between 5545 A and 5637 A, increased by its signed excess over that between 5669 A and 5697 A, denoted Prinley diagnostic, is 67.9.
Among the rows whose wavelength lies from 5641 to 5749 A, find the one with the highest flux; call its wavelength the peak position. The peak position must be 5727 A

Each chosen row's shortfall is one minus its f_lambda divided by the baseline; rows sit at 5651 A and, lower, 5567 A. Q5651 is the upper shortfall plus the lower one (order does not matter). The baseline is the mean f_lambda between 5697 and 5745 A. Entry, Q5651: -0.143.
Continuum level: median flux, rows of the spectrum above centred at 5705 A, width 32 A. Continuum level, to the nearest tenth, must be 54.4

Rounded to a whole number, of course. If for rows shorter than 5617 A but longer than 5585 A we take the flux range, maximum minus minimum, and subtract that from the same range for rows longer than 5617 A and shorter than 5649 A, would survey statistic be 2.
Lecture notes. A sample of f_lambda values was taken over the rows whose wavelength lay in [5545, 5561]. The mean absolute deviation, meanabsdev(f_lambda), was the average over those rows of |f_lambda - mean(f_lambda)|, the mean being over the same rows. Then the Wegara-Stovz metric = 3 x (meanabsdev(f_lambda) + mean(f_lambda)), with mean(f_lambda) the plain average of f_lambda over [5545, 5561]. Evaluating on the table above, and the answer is 204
